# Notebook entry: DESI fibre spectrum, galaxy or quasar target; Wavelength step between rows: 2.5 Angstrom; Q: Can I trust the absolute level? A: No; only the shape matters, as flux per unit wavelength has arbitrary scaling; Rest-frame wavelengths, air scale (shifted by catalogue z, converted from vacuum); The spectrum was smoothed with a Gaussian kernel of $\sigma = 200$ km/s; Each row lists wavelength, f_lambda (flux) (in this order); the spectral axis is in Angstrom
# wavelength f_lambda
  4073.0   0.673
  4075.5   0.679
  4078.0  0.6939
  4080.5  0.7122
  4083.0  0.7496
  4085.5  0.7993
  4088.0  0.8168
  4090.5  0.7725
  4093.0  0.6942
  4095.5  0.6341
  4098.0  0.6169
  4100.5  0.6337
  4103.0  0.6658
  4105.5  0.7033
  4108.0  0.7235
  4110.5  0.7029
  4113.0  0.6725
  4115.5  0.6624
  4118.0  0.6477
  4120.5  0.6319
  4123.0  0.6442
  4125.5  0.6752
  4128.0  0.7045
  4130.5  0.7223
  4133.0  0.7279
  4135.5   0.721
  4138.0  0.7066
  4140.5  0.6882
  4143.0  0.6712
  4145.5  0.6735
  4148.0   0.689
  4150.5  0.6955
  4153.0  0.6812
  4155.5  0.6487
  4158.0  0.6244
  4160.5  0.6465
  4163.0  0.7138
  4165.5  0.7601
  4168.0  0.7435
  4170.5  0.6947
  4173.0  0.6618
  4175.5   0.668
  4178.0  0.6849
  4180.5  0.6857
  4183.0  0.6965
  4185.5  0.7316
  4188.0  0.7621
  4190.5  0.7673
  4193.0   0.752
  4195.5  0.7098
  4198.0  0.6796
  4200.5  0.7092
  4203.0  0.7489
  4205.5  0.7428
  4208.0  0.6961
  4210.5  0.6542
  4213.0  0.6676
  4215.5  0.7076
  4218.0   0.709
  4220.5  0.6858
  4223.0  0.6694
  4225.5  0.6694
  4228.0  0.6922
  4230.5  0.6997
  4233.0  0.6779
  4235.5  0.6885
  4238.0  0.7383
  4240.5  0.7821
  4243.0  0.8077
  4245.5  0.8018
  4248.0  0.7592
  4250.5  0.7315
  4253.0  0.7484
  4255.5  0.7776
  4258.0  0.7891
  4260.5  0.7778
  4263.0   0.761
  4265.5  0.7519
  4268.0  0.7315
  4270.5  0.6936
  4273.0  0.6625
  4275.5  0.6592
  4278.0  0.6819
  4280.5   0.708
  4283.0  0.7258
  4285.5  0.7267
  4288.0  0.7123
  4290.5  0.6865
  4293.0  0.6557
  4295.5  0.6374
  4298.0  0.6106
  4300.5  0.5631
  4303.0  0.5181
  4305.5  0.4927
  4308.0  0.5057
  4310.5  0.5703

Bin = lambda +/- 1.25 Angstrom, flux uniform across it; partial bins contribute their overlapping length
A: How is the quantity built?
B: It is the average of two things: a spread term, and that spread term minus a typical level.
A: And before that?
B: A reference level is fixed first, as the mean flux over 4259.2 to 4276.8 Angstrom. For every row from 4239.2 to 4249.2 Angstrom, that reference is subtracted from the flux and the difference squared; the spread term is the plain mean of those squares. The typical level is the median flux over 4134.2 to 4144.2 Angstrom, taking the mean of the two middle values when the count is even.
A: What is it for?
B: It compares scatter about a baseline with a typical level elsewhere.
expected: -0.344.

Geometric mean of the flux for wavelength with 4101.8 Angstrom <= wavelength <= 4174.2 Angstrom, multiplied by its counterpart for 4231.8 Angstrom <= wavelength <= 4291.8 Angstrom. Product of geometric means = 0.501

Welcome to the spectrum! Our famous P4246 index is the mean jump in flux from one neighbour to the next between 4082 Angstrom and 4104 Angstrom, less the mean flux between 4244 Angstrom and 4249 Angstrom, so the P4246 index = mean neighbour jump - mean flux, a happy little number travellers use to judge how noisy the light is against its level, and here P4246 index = -0.74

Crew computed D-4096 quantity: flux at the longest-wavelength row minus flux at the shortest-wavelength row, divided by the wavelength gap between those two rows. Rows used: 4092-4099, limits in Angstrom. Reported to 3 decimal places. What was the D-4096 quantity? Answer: -0.015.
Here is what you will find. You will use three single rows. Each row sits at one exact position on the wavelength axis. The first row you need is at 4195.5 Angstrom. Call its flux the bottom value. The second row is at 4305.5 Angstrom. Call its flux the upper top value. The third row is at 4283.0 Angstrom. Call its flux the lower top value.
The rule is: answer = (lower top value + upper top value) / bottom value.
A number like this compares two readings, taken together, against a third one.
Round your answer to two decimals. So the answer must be 1.72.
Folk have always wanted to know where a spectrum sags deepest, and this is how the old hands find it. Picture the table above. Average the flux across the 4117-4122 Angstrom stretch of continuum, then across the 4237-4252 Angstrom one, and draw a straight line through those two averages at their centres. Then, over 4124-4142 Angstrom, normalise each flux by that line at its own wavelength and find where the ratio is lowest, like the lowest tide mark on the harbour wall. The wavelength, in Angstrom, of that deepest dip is 4140.5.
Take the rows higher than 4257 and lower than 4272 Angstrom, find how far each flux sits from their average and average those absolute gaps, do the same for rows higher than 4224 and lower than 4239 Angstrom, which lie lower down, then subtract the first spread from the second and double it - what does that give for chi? -0.02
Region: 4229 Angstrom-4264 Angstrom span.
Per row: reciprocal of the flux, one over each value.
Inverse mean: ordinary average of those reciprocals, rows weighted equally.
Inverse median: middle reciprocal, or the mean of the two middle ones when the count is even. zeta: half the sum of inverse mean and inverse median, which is 1.32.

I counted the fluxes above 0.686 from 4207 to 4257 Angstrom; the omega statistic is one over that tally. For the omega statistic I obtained 0.071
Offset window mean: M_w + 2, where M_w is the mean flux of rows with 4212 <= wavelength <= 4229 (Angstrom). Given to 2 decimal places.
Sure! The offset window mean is 2.69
